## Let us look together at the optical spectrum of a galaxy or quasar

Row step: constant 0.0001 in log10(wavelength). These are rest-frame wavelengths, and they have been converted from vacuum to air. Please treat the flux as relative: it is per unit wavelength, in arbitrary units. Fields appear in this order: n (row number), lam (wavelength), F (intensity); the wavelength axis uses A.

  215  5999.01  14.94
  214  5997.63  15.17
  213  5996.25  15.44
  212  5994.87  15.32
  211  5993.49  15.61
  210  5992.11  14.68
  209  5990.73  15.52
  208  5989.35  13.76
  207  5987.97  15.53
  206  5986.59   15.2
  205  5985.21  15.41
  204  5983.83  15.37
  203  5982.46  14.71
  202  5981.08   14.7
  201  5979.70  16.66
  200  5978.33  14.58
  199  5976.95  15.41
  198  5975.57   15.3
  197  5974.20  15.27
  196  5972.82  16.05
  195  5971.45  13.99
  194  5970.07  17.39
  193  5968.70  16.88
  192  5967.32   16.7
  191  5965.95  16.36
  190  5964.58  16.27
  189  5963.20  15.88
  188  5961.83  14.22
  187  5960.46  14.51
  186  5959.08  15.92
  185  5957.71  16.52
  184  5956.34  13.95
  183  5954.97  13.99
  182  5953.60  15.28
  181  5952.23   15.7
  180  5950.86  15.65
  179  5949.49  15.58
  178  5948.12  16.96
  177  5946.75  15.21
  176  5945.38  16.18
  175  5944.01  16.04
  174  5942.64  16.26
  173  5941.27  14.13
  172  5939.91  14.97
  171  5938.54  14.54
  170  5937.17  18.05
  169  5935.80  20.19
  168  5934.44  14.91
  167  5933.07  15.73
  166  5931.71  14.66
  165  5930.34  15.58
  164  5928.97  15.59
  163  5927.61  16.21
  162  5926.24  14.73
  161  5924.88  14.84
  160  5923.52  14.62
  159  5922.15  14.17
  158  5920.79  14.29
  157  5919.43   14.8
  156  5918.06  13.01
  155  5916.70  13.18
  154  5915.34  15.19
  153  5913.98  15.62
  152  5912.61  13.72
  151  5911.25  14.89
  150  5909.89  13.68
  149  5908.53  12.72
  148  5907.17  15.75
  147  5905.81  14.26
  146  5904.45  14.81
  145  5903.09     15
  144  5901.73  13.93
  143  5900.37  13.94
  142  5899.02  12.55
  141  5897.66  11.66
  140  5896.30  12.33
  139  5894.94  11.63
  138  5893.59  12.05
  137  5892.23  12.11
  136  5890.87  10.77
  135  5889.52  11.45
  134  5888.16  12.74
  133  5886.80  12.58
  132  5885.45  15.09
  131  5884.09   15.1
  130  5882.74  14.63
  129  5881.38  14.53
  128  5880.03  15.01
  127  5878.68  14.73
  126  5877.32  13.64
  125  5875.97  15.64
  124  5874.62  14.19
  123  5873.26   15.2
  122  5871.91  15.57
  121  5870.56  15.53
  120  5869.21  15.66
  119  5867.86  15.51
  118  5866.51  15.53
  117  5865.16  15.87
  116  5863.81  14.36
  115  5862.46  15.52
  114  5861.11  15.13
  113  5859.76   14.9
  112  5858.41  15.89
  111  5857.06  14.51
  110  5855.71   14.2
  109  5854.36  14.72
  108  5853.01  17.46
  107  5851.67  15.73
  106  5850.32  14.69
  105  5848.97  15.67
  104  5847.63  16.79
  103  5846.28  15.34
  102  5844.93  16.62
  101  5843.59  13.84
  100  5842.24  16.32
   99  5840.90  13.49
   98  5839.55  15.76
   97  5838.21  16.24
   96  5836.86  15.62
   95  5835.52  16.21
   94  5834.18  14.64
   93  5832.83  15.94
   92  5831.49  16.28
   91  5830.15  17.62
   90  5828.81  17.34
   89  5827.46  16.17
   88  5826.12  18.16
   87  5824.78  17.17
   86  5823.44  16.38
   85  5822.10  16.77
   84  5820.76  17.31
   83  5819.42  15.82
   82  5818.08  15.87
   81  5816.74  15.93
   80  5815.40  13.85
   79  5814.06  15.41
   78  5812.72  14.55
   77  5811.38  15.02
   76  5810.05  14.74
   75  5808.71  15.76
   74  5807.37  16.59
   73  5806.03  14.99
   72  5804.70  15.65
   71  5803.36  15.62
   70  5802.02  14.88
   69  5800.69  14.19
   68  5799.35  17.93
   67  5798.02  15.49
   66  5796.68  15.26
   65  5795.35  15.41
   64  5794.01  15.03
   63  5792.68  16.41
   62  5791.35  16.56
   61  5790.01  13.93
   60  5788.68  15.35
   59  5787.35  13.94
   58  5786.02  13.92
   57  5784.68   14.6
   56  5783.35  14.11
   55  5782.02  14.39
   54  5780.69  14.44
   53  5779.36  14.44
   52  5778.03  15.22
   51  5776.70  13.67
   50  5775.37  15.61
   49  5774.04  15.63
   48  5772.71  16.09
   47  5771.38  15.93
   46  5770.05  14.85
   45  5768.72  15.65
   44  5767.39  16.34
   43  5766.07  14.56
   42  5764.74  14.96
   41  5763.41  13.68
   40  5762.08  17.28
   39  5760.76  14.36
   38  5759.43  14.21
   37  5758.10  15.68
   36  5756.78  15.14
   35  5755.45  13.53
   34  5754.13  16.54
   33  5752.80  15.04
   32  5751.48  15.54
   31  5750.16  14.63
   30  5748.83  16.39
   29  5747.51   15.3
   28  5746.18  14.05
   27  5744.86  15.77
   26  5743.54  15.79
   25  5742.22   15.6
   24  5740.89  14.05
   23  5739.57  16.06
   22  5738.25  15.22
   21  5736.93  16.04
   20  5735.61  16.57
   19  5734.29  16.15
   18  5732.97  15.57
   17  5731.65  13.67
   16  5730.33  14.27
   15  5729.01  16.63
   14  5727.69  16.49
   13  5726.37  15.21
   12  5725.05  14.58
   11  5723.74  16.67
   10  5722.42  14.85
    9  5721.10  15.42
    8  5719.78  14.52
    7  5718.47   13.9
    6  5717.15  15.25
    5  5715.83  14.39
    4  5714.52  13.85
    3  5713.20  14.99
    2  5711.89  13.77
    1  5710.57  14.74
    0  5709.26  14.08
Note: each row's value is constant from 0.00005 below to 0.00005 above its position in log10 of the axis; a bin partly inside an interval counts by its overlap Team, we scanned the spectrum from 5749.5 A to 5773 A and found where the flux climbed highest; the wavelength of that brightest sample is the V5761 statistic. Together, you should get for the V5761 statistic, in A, 5762.08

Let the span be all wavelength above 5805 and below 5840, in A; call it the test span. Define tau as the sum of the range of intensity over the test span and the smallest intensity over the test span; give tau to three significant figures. 18.2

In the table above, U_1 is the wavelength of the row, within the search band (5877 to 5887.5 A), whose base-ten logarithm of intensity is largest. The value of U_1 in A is 5884.09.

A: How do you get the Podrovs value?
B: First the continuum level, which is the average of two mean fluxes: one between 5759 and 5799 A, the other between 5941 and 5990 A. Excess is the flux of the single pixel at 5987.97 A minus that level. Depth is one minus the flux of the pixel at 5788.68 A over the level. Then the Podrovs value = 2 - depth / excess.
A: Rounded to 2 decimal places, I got 2.02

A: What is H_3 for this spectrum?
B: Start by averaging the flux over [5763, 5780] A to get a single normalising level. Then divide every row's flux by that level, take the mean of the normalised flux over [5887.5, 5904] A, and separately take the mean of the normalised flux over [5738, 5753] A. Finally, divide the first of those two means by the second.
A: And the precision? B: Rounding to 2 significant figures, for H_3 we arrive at 0.82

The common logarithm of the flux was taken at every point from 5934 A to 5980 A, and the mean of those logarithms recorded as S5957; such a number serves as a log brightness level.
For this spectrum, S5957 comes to 1.196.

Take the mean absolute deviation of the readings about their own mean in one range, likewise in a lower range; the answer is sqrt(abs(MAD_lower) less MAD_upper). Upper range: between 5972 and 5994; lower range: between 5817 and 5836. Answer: 0.50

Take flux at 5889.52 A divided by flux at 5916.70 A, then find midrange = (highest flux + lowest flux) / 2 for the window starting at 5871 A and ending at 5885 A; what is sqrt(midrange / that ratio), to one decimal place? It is 4.1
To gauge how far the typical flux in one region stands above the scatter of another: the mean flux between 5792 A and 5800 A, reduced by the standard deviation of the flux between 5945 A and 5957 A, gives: 15.0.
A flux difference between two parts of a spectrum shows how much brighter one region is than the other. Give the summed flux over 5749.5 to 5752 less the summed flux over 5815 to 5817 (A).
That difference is 0.4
